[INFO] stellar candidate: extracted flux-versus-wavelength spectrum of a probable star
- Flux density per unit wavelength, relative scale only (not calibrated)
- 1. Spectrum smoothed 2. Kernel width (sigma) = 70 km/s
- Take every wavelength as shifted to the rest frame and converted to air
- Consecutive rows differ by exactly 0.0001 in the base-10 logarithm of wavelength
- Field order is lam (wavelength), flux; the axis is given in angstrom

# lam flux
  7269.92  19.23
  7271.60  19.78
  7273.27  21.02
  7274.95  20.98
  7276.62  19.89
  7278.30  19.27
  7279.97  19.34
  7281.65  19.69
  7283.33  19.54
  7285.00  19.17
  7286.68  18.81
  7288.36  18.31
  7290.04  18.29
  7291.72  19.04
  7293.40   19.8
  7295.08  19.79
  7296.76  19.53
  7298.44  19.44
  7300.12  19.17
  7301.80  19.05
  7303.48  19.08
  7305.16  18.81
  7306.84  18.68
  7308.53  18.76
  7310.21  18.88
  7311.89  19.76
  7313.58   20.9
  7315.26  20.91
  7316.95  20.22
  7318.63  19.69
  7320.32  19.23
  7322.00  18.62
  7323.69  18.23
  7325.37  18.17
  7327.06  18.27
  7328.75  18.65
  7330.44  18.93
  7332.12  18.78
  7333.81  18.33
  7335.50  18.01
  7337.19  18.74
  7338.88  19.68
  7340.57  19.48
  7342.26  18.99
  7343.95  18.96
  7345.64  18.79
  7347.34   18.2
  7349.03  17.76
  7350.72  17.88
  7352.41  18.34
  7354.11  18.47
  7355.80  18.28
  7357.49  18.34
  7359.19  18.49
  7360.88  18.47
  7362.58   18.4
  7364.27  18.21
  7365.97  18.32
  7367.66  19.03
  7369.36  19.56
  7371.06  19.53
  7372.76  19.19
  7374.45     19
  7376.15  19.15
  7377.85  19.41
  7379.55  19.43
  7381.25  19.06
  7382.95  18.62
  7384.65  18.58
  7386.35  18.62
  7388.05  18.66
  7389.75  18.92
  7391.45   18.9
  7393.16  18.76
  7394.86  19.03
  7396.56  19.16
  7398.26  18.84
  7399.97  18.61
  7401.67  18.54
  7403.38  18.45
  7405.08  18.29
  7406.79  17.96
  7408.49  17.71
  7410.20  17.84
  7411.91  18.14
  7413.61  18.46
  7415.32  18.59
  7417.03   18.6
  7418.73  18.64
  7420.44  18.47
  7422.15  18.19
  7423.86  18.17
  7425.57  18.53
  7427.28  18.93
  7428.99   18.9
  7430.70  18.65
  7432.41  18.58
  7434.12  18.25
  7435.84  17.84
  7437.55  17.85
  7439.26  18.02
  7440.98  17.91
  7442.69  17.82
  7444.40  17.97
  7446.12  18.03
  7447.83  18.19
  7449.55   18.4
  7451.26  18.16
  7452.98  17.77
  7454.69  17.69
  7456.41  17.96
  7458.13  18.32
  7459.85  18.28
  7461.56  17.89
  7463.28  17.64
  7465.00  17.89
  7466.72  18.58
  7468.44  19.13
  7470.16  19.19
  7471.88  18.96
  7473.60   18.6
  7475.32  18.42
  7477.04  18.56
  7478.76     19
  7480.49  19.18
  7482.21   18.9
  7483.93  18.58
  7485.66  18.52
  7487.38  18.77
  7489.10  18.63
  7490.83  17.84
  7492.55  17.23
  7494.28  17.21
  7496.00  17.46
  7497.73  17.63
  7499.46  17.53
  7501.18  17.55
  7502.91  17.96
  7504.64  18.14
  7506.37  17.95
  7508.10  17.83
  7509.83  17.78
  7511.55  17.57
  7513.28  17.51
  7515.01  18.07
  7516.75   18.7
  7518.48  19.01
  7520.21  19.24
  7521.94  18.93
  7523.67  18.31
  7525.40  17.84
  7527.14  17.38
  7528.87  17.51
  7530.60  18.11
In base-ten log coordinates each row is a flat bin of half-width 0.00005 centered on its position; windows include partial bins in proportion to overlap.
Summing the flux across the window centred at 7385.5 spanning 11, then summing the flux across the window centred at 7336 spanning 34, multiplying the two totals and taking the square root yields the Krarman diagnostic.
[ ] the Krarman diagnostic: 205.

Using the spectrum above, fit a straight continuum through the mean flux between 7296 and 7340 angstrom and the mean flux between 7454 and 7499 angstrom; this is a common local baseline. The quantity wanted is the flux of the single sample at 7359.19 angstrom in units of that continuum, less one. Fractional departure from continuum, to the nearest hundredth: -0.02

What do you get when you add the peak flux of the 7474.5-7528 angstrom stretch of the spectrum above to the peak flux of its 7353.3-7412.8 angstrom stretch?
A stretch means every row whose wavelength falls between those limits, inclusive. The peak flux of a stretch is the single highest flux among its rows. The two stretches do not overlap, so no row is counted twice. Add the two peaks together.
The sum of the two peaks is 38.8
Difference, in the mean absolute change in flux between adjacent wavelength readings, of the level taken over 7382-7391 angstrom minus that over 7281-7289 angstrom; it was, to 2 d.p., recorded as -0.25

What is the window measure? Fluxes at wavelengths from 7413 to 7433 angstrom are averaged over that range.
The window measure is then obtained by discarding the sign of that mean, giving 18.6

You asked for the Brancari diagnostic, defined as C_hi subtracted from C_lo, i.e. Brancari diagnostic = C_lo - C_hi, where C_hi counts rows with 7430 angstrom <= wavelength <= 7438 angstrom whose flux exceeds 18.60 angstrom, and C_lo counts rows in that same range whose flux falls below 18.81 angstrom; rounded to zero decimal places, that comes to 4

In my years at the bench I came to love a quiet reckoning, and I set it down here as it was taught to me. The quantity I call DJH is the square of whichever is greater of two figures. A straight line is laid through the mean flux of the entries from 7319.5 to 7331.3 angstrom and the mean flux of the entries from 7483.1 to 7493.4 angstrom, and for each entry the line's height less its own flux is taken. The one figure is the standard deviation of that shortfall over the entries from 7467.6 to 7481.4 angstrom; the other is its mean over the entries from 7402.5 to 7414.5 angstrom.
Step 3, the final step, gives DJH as 0.09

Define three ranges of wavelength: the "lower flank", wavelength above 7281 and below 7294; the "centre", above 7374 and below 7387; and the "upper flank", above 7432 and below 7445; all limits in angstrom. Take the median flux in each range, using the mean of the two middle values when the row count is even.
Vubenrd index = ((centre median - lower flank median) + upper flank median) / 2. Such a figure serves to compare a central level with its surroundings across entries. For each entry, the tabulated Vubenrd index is 8.93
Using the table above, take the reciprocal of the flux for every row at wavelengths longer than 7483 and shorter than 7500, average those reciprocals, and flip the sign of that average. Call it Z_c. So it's -0.0558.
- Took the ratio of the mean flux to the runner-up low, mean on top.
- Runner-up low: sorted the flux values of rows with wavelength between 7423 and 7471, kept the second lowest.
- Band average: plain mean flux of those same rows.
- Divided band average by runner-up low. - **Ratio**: 1.031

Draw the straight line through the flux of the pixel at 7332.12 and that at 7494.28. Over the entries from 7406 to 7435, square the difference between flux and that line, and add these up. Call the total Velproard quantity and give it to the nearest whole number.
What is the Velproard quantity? 6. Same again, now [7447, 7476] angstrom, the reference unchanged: 15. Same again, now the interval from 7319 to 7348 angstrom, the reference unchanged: 4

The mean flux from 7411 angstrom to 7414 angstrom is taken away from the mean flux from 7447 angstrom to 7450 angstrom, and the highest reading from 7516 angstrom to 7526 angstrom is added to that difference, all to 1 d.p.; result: 19.2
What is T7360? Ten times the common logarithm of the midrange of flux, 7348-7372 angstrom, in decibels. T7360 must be 12.7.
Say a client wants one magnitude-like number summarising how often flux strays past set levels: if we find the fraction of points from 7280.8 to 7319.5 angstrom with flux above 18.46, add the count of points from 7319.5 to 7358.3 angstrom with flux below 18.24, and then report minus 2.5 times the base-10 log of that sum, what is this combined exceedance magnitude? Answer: -2.1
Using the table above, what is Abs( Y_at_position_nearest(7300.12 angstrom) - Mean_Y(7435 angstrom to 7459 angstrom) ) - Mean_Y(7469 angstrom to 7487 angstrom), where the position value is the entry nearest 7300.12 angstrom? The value -17.6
